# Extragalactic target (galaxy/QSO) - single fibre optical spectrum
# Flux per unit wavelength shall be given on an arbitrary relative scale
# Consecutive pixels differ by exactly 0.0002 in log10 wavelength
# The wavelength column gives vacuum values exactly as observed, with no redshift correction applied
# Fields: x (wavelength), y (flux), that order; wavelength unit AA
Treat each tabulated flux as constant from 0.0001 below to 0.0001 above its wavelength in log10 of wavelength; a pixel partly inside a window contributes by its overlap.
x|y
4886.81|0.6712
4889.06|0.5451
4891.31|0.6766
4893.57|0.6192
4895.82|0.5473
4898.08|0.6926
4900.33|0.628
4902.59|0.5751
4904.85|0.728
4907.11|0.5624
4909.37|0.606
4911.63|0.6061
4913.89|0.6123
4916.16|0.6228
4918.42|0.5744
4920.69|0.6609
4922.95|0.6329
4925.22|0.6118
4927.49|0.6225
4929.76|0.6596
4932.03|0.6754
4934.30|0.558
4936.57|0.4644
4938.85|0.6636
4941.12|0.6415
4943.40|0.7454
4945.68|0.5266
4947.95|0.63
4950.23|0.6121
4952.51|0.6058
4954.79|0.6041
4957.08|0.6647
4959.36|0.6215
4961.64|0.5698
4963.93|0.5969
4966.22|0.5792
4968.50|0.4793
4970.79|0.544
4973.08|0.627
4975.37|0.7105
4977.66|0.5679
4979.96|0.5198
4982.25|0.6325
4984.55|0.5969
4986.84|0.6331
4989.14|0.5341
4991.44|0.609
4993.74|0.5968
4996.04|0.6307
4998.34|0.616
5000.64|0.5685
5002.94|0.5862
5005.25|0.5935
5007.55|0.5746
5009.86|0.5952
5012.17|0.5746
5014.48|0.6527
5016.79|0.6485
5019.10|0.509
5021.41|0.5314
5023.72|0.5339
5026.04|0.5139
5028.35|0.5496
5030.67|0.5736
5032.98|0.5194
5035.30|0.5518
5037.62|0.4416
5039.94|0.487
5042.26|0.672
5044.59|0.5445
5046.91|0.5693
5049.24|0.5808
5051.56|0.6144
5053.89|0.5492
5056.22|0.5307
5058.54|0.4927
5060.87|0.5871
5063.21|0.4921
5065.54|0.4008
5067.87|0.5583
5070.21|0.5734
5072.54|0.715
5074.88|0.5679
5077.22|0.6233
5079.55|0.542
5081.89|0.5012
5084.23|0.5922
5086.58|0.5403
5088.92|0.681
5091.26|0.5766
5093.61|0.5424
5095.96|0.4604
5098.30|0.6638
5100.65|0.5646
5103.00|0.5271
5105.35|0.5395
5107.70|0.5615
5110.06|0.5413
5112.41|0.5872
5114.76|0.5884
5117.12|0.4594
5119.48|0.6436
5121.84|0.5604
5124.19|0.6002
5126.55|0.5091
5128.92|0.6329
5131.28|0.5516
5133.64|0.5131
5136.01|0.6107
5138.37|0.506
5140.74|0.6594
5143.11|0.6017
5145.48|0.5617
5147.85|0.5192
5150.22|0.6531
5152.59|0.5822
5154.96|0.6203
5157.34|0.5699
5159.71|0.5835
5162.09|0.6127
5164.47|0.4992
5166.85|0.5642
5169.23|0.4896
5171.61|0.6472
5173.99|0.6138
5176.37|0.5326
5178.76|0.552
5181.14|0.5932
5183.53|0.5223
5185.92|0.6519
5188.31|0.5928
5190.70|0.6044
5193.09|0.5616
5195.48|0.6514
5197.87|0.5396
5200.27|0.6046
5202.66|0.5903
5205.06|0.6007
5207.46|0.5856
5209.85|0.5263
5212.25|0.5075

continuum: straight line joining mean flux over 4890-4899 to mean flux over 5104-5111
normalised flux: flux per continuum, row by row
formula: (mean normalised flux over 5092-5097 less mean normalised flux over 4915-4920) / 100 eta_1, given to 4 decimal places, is -0.0005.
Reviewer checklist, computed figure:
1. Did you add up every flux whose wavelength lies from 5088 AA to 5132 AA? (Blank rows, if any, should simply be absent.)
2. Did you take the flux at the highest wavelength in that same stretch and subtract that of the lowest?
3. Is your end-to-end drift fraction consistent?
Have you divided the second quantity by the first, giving -0.012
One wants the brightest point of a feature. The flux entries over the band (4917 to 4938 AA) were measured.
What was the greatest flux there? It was 0.6754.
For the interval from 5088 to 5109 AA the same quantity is 0.681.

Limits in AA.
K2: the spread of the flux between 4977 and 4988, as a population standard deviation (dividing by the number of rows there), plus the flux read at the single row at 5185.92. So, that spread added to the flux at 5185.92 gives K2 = 0.695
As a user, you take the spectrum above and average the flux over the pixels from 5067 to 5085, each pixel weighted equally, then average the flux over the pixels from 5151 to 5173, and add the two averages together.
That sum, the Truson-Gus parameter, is 1.16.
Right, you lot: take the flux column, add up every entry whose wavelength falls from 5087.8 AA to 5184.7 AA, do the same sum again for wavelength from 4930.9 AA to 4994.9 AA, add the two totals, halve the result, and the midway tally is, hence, 20.1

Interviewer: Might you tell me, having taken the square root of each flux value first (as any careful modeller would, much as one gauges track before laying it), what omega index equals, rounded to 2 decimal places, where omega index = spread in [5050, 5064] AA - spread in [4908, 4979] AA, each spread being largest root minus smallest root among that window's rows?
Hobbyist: -0.10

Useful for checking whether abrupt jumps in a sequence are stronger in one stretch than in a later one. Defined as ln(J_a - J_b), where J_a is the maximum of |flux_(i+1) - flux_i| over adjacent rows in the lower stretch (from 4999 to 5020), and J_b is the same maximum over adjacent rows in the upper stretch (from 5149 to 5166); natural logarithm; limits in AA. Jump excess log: -3.6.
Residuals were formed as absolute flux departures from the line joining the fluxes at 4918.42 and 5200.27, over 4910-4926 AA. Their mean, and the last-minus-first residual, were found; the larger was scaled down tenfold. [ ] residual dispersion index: 0.004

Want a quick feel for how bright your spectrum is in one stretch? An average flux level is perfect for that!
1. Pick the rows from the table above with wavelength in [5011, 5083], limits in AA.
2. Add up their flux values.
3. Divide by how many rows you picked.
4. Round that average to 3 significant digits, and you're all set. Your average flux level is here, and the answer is 0.555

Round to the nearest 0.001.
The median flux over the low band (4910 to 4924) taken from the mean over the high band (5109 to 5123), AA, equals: -0.054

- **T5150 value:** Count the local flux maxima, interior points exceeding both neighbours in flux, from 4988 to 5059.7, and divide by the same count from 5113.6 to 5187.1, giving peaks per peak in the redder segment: 0.909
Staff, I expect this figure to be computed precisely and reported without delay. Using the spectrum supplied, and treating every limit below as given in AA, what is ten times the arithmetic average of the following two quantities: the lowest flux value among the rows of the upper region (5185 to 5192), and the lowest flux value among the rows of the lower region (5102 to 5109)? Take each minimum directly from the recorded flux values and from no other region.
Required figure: 5.60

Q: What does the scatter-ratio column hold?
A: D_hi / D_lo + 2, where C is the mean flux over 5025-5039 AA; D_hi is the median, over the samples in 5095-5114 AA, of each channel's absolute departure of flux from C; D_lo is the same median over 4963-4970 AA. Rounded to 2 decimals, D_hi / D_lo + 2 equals 2.70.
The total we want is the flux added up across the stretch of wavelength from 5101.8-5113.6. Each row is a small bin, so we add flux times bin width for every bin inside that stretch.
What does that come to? 6.5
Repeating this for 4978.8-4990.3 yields 6.7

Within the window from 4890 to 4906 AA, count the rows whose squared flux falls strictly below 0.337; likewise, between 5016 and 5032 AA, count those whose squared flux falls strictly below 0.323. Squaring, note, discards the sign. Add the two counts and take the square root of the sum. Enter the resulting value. 2.6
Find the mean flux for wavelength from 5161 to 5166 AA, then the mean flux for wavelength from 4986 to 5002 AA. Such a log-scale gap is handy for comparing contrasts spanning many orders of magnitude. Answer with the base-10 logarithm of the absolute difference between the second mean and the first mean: -1.37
